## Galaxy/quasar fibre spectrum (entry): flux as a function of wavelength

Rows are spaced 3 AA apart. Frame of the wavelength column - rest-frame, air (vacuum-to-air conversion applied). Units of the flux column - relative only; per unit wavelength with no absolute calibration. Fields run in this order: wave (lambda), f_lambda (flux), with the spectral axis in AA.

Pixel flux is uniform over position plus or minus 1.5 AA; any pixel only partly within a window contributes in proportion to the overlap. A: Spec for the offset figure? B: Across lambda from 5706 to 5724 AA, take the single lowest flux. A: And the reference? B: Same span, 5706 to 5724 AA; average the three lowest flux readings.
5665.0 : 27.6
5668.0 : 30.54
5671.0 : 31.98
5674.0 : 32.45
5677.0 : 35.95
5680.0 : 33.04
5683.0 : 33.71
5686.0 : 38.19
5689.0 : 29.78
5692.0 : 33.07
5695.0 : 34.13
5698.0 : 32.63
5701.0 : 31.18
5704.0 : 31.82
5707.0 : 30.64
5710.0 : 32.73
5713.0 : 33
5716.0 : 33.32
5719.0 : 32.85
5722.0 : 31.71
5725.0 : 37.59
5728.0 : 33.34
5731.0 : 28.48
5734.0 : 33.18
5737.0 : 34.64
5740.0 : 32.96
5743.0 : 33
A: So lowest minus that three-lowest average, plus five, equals 3.95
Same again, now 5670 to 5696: 3.38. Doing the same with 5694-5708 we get 4.43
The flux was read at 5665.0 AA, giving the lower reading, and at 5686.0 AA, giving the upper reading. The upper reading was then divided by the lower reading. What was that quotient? 1.38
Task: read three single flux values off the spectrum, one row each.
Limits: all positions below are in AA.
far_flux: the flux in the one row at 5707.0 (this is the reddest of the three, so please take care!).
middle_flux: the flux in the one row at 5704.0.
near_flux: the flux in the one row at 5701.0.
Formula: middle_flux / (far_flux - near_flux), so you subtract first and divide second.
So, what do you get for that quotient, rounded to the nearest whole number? -59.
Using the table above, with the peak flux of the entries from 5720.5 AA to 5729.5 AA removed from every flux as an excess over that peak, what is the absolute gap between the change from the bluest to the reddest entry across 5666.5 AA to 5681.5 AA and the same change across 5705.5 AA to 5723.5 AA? 1.4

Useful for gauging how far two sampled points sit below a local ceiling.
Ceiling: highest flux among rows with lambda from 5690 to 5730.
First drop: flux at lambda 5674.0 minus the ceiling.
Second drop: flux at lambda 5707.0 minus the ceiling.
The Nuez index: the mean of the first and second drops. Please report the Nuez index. -6.0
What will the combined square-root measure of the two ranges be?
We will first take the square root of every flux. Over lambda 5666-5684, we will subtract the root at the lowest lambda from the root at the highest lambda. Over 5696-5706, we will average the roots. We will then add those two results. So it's 5.93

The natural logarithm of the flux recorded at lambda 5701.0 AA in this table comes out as 3.44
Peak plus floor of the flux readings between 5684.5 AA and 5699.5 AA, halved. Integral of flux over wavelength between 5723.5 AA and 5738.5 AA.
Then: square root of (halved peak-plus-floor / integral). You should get 0.260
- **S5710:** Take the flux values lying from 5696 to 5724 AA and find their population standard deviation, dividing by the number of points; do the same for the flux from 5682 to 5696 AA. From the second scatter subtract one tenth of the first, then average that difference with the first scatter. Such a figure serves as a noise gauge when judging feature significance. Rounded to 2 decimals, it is 1.73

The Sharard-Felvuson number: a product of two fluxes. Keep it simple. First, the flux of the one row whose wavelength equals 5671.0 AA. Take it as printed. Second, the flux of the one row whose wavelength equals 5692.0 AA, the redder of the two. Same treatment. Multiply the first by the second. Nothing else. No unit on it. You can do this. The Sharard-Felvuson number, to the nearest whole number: 1058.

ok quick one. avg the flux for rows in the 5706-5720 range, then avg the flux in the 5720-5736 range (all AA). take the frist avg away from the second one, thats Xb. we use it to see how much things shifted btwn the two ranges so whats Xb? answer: 0.4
